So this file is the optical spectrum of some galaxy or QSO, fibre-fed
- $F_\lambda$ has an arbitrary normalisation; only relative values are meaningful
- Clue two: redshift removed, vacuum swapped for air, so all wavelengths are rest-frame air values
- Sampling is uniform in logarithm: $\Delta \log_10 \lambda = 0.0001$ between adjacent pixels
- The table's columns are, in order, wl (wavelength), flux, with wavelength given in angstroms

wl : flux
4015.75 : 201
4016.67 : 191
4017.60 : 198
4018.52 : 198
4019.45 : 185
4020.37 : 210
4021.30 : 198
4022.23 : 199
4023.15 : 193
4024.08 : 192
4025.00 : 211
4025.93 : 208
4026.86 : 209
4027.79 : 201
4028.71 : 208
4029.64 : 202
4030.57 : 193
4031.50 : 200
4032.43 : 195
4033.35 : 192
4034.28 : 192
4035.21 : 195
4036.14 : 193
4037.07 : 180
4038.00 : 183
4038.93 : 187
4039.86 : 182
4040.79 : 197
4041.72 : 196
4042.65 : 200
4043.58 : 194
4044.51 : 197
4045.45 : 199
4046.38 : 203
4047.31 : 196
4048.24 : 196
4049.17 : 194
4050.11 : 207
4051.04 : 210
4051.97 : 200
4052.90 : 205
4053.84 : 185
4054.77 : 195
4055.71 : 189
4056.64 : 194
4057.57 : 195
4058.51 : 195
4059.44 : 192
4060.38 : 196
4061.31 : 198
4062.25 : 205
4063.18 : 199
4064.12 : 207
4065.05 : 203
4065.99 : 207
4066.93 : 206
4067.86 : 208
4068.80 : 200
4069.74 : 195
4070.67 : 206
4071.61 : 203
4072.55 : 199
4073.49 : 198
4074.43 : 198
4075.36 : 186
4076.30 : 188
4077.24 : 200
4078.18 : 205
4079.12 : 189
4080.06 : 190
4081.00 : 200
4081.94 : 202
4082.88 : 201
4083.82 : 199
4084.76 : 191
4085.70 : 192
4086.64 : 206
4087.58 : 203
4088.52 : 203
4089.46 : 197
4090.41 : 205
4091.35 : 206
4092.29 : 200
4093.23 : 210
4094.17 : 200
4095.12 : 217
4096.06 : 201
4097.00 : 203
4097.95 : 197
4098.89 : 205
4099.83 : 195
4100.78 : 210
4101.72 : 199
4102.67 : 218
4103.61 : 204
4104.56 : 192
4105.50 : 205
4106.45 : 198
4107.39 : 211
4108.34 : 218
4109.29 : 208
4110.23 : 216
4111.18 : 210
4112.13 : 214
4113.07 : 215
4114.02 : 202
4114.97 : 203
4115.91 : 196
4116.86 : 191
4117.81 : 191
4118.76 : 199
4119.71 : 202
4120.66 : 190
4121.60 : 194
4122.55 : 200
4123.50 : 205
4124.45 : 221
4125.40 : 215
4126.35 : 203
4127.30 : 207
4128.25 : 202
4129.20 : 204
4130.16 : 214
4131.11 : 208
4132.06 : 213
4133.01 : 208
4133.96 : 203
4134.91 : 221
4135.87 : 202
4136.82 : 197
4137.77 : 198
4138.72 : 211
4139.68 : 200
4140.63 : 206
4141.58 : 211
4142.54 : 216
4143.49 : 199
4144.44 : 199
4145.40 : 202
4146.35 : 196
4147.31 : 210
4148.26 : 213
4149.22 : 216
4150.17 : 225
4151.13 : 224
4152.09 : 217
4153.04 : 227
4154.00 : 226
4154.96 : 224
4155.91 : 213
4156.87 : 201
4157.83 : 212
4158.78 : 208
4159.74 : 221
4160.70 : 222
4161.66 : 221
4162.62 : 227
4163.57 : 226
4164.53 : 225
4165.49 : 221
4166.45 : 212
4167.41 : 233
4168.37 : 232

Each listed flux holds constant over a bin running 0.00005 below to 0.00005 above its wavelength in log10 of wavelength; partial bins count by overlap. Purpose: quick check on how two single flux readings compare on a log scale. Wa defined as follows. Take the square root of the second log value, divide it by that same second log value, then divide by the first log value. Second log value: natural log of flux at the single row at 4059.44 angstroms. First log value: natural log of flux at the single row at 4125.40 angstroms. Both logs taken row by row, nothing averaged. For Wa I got 0.0812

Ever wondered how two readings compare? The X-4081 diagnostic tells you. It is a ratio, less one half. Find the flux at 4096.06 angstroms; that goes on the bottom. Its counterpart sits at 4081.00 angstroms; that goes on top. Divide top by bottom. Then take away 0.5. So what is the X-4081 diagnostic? 0.50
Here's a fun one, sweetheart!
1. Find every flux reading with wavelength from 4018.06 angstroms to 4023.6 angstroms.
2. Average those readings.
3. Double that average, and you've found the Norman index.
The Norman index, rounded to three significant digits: 394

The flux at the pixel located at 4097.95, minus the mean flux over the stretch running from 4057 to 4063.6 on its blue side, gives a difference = 0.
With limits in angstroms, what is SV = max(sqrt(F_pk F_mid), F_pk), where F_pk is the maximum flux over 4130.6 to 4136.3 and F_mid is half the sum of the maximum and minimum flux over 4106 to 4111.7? 221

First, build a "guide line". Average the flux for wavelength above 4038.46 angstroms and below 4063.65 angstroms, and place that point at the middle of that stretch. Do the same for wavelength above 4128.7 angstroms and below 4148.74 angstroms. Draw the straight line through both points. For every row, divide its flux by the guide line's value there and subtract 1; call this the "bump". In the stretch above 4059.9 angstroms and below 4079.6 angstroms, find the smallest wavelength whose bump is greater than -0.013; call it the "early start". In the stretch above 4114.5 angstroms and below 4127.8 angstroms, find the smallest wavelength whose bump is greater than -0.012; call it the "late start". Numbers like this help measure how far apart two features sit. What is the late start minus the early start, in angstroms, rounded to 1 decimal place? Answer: 54.6 angstroms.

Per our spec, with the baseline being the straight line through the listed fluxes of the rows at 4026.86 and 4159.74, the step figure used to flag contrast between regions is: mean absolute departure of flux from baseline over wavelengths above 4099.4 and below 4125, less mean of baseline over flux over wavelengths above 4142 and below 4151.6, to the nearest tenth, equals 12.2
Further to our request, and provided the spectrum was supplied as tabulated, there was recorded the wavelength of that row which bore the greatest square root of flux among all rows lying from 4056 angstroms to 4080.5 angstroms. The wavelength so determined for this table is 4067.86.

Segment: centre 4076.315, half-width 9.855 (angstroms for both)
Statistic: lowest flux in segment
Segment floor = 186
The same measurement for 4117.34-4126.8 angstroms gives 190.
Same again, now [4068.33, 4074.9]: 195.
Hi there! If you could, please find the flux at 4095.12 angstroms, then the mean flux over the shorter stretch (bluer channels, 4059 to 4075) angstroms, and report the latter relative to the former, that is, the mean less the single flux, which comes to -16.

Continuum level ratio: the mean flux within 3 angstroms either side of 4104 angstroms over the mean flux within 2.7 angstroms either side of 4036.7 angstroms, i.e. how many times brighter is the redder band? 1.08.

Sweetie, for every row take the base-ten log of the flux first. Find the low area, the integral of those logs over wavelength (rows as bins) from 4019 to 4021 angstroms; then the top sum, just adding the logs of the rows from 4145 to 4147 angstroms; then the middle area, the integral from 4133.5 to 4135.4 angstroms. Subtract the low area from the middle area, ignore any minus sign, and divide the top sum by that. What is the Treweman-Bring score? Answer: 25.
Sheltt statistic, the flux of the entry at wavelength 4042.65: 200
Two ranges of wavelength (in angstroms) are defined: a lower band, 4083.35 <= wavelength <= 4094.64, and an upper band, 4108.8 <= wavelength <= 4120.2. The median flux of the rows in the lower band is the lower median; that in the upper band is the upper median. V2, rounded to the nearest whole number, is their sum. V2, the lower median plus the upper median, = 404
